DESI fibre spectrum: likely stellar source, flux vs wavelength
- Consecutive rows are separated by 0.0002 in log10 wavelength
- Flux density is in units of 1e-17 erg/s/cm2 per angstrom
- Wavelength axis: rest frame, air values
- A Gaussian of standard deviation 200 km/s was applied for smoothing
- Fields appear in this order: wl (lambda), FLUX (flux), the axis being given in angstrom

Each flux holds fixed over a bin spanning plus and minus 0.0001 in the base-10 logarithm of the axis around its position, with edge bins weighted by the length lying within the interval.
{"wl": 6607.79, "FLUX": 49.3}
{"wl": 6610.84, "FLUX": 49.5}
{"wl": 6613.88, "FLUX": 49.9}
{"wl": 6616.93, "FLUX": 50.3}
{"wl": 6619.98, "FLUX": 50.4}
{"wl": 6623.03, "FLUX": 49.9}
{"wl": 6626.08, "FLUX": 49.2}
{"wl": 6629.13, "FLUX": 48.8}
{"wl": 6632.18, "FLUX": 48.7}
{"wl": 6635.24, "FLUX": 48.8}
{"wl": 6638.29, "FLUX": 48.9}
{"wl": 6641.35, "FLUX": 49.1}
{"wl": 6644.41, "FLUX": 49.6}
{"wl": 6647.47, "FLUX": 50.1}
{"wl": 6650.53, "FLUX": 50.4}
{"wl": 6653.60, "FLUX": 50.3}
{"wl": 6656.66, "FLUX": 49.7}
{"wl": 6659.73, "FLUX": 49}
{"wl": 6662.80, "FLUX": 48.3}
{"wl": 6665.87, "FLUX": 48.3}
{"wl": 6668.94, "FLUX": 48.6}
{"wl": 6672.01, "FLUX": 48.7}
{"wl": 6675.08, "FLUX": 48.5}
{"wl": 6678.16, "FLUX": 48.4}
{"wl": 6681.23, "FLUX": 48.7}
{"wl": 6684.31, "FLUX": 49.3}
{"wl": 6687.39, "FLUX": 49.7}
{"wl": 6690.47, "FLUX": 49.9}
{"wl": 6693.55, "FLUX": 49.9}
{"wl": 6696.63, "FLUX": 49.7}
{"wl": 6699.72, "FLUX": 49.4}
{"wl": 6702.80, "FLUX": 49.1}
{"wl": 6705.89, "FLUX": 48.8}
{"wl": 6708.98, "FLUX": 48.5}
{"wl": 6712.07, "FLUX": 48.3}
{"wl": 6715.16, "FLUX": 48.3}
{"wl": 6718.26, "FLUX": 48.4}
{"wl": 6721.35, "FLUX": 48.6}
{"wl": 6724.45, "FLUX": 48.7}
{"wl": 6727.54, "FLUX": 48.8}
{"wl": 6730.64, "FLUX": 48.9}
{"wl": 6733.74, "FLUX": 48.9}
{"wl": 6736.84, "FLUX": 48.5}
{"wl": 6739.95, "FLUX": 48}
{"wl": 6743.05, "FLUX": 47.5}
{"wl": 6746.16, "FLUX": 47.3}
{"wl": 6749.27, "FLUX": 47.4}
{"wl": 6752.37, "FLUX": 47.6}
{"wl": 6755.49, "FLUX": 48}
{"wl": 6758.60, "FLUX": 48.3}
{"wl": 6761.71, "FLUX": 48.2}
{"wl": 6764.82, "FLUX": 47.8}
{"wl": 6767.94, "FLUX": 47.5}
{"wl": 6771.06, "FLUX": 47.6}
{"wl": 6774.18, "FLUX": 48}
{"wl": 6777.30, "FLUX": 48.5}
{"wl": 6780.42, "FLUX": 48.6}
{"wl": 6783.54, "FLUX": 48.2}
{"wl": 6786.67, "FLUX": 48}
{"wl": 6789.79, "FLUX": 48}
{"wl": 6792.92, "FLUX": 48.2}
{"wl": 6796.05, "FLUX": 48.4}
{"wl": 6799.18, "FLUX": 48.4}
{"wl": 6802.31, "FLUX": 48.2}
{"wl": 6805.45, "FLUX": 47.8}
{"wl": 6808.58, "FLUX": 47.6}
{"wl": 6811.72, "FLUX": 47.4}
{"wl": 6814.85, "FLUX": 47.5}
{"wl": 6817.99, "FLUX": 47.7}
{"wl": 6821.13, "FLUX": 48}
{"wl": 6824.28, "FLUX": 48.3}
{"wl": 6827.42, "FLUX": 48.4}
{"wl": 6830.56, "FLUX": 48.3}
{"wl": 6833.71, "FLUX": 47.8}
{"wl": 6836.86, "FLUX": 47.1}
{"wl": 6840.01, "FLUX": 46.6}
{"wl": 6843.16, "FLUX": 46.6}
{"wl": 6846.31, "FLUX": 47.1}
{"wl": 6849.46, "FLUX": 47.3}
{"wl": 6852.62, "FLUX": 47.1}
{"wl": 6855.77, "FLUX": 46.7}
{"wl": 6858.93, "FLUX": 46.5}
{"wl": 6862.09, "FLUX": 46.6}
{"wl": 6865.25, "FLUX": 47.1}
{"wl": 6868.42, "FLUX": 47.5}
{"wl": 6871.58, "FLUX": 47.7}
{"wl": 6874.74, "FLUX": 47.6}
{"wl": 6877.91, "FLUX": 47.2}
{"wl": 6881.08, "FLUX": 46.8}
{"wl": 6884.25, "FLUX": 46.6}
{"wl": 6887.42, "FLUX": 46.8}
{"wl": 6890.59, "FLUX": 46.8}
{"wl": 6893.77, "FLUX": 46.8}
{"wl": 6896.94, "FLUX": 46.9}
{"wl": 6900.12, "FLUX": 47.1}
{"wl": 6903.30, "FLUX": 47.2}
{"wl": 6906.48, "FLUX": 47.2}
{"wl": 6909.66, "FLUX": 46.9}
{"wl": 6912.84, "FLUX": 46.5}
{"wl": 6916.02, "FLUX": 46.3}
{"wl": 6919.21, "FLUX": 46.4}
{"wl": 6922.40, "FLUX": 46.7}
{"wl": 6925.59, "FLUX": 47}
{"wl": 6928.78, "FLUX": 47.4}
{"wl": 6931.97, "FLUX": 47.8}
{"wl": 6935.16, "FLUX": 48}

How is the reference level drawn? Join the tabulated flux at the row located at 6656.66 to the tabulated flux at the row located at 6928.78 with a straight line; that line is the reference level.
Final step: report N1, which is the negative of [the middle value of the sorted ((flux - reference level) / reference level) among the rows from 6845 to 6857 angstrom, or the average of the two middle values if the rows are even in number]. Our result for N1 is 0.020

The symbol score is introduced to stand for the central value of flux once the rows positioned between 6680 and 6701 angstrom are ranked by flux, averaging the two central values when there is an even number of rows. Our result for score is 49.7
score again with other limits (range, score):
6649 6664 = 49.7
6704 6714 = 48.5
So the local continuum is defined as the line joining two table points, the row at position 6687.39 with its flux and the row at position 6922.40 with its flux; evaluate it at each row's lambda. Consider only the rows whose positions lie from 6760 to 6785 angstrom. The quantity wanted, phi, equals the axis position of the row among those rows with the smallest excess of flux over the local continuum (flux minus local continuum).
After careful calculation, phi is 6767.94 angstrom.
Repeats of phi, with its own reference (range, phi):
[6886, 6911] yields 6887.42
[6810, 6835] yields 6811.72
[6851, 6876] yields 6858.93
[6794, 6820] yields 6811.72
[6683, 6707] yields 6705.89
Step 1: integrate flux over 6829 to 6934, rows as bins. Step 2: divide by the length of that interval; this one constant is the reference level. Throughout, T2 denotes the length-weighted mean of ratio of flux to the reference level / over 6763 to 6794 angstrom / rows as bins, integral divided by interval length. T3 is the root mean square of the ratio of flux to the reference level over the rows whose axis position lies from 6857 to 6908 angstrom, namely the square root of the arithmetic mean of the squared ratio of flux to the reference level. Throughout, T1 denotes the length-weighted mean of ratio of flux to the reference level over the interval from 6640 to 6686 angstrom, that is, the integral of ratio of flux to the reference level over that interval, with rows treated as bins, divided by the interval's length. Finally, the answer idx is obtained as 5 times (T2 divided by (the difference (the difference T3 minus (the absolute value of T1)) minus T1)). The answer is -4.69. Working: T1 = 1.04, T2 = 1.02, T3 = 1.00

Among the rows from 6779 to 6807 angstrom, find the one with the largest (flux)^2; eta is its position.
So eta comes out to 6780.42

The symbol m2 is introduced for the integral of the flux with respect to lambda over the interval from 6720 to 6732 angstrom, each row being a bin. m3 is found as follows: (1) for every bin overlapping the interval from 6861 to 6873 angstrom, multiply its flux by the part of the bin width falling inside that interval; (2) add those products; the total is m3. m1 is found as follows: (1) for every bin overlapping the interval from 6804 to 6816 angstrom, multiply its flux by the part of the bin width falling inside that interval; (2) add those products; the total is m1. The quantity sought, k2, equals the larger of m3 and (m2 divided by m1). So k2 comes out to 567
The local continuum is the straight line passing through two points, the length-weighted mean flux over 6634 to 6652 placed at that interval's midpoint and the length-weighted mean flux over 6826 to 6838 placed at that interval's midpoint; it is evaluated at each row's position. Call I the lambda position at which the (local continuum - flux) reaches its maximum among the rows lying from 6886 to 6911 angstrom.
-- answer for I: 6887.42 angstrom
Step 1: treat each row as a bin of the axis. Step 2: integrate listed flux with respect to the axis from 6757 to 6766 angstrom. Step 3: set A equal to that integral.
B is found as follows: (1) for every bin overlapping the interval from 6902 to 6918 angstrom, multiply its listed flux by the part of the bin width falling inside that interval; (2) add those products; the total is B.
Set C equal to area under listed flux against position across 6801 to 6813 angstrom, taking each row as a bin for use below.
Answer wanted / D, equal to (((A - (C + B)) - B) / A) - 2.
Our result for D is -5.8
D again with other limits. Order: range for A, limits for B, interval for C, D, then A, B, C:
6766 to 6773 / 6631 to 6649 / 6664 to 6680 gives -8.7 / 333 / 886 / 776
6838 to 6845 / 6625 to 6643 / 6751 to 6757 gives -7.3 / 327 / 881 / 286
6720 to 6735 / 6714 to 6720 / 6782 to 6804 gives -3.2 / 732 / 290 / 1060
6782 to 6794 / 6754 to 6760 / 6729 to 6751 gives -3.8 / 577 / 289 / 1058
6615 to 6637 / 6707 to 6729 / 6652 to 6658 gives -3.2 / 1088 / 1068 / 300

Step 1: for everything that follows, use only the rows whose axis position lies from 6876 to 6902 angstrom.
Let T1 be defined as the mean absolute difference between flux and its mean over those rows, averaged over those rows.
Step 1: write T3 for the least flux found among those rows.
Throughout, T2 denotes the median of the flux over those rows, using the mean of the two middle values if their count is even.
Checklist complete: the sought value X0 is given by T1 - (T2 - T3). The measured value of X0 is -0.06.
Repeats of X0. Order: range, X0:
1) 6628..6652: 0.25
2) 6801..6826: -0.08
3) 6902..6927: -0.20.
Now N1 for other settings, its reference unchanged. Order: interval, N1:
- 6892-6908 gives 0.011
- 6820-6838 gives 0.003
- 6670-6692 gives 0.016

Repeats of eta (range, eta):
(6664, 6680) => 6672.01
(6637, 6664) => 6650.53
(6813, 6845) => 6827.42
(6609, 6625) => 6619.98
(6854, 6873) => 6871.58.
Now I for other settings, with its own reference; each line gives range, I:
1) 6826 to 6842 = 6840.01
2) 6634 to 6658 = 6635.24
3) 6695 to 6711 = 6708.98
